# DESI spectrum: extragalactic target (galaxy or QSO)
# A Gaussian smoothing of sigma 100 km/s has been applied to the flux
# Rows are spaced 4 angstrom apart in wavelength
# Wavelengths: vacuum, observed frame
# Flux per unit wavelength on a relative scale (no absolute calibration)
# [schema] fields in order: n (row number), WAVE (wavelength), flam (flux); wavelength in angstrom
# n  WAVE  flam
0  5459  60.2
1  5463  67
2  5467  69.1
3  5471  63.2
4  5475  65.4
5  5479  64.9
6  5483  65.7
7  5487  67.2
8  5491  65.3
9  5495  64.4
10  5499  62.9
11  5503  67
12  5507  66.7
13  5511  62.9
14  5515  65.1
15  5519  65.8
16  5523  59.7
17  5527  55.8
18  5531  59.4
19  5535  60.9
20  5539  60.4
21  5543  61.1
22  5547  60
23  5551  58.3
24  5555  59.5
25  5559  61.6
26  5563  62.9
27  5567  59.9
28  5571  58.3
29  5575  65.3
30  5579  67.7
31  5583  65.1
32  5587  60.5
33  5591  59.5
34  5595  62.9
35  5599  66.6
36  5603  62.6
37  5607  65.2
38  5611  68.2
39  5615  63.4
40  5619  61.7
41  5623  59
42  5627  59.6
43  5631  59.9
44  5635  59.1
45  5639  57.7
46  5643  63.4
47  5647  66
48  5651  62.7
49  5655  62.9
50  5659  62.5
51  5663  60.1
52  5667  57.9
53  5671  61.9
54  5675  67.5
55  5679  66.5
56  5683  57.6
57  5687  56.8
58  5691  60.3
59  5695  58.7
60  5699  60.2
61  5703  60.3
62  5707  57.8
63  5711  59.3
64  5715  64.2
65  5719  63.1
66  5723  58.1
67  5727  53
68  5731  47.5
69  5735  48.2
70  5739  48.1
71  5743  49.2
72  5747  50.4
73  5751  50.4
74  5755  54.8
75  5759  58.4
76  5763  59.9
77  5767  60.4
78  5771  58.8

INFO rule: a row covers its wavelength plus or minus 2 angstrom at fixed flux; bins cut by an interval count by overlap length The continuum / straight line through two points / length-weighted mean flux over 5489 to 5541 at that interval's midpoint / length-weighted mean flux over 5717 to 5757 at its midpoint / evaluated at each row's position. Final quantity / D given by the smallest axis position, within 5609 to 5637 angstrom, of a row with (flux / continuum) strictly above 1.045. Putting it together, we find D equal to 5611 angstrom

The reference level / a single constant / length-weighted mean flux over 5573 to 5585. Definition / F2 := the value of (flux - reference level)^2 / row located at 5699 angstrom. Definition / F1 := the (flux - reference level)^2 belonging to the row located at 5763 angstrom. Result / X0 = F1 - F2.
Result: 4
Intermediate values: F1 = 38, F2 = 34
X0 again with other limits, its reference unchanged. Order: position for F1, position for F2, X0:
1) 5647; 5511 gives -10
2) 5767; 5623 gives -18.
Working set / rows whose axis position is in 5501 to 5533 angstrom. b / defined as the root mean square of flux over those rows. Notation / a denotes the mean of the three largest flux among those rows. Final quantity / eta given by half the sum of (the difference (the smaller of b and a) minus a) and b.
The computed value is 29.7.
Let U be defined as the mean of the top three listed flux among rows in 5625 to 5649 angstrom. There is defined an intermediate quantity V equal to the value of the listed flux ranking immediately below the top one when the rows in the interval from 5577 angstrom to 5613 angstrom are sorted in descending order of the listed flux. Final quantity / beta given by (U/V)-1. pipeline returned -0.07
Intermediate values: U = 63.1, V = 67.7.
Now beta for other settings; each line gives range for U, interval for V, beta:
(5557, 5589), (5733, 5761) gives 0.20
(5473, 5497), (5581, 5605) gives 0.02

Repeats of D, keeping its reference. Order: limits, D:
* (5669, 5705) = 5671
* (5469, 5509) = 5487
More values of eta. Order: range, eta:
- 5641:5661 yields 31.5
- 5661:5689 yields 28.7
